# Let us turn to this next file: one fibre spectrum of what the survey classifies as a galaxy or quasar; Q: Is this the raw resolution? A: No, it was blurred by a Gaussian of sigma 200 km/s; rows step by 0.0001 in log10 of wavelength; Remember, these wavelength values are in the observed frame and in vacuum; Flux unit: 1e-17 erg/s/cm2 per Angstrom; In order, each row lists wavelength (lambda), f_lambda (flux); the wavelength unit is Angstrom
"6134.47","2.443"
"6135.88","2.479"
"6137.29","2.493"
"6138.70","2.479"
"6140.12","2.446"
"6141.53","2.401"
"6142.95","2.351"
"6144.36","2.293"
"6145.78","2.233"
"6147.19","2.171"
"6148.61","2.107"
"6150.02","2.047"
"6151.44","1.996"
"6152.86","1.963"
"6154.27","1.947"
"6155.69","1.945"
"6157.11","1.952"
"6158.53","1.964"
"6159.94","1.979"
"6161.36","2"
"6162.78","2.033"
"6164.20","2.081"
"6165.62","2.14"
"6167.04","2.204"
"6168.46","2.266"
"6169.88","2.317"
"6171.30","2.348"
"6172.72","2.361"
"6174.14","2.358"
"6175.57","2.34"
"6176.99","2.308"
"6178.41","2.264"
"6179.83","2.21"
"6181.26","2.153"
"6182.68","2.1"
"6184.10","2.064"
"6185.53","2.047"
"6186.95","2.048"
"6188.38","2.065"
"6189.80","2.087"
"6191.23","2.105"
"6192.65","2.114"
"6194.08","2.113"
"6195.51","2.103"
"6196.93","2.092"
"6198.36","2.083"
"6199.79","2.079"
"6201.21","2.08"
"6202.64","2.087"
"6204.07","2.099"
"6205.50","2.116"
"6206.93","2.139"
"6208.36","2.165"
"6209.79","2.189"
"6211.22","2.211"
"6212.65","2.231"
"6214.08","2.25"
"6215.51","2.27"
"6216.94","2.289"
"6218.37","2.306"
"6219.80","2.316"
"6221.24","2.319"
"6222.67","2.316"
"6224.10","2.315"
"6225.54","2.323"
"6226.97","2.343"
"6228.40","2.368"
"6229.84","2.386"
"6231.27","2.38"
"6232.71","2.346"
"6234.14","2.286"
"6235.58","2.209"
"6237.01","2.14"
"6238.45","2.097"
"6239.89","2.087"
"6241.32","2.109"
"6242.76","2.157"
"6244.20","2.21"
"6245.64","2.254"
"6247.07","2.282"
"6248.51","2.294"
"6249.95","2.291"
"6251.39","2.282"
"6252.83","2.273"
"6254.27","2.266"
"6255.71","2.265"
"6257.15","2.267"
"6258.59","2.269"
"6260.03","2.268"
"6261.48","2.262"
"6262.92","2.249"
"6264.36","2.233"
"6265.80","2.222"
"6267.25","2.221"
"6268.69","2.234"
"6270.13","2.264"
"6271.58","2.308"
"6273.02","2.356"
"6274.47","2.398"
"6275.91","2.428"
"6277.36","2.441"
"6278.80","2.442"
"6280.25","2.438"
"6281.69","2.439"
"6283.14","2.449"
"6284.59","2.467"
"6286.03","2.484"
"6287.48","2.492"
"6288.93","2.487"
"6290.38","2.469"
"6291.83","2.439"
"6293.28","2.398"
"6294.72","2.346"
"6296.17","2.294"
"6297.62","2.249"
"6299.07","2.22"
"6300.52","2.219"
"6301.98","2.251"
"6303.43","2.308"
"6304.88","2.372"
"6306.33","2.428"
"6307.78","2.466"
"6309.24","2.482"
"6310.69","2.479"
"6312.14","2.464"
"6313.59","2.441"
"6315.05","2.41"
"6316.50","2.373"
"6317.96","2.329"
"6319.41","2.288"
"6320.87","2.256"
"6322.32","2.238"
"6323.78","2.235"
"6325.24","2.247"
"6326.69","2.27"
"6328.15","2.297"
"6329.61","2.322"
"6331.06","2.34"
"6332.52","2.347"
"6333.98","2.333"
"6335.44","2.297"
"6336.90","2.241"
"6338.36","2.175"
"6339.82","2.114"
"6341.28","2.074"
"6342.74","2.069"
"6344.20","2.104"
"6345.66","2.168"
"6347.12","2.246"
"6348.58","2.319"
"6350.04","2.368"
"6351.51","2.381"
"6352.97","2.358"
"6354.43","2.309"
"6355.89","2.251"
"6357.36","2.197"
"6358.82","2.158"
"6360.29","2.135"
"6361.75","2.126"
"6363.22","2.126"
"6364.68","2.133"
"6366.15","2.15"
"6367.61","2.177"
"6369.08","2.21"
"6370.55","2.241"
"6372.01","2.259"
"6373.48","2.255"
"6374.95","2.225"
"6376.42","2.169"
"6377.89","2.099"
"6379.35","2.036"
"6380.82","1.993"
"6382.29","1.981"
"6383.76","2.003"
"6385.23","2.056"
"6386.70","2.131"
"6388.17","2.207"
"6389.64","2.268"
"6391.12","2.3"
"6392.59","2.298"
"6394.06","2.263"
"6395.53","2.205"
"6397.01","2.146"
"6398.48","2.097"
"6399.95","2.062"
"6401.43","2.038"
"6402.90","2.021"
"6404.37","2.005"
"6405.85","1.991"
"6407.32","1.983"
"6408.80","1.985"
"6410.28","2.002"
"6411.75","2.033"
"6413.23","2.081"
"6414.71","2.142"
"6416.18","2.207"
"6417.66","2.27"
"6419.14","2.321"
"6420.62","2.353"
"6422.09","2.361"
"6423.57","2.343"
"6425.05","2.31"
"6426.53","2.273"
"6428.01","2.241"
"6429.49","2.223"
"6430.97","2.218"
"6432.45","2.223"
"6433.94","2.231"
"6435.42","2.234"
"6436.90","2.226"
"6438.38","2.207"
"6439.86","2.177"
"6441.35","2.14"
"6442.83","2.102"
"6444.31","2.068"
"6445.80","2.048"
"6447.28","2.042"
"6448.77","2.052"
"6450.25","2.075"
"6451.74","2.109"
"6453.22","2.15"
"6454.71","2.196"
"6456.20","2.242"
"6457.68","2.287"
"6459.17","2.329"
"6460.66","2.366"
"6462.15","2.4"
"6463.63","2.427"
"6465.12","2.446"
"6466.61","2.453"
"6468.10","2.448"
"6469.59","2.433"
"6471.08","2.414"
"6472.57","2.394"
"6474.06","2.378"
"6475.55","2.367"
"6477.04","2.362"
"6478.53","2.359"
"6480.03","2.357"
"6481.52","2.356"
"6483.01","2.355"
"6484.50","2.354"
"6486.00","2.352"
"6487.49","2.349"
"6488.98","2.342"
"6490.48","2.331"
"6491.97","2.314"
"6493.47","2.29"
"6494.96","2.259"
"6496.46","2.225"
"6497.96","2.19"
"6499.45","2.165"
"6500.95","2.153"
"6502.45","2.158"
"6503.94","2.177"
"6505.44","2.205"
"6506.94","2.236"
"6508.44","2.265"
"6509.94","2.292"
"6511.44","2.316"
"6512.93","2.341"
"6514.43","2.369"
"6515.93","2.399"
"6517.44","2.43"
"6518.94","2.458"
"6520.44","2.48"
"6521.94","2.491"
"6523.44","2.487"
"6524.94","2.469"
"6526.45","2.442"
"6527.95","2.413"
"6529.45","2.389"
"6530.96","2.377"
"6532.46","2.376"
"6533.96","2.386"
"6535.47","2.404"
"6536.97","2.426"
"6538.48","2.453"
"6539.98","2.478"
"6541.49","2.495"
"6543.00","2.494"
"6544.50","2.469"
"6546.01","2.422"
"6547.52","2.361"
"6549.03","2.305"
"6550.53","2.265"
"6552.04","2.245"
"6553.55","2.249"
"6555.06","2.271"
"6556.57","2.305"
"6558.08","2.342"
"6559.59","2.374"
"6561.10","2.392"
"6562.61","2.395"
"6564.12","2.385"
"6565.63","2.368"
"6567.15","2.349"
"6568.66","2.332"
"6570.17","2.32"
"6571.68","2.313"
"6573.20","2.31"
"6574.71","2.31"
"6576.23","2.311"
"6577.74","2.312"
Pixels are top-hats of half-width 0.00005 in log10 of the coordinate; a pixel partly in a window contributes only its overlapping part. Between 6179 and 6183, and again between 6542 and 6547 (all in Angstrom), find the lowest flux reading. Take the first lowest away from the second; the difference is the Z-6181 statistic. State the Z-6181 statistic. 0.32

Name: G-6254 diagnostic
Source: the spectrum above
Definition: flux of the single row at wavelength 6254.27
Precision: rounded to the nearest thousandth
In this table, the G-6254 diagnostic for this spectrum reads 2.266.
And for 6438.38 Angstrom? 2.207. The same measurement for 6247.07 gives 2.282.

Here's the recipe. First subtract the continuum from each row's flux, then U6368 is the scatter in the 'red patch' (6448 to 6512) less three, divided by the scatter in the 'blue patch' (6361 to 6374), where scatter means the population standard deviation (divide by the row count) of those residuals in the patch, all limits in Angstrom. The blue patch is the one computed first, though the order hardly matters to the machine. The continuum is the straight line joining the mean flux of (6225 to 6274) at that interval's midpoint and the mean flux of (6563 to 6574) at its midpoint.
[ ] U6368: -56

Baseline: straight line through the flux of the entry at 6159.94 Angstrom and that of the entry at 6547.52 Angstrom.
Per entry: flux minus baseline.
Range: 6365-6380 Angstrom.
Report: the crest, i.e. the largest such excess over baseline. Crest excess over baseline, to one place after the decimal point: 0.1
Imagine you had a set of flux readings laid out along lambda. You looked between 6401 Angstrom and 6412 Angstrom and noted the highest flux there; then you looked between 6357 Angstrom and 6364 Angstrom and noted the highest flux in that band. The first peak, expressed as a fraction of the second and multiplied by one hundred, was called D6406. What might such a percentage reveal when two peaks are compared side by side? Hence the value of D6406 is 93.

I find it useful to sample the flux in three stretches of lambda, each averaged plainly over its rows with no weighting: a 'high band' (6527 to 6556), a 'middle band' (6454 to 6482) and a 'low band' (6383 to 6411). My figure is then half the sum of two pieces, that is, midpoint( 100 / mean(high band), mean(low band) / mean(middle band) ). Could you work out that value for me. 21.4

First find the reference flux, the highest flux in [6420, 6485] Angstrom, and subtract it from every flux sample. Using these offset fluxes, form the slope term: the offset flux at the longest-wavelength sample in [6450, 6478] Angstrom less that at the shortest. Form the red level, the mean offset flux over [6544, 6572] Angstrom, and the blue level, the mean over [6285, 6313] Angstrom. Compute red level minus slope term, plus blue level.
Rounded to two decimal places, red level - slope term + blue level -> -0.47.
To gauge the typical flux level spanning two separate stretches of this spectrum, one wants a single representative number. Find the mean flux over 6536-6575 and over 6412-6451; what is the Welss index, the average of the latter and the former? 2.28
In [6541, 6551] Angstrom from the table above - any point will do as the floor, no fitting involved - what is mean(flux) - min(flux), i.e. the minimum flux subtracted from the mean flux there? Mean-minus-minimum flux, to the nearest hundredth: 0.14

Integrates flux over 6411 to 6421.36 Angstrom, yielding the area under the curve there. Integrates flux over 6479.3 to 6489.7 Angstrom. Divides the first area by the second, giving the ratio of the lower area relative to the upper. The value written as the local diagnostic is 0.93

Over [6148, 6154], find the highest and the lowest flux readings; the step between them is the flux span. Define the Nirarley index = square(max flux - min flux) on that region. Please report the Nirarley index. 0.0207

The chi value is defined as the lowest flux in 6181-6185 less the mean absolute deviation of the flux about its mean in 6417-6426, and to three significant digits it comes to 2.04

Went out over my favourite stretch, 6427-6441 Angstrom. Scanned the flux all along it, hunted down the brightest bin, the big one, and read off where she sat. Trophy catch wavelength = 6428.01 Angstrom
